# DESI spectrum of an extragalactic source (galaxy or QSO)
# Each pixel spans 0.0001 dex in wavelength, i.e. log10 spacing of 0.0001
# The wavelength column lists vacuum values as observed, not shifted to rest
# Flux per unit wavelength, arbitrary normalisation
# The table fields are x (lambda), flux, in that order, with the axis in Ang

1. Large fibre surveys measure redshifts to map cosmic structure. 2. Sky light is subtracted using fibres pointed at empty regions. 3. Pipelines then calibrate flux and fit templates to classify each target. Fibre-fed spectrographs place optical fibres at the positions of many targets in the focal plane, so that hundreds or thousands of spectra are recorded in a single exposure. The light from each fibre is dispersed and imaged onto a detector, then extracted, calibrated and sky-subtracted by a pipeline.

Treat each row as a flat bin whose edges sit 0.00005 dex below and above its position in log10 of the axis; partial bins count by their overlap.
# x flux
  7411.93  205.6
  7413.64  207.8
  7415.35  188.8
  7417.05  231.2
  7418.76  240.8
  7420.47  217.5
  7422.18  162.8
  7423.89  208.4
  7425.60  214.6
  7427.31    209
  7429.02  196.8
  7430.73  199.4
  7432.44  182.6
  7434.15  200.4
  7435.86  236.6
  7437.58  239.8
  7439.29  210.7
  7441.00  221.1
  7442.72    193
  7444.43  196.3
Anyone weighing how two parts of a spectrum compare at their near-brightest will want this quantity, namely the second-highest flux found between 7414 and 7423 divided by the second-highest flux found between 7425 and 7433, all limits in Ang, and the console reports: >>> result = 1.11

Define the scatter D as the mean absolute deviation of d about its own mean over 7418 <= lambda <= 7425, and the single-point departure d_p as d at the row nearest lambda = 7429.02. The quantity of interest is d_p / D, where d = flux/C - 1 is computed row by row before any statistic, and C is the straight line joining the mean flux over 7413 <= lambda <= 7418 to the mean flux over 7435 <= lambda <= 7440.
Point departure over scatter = -1.0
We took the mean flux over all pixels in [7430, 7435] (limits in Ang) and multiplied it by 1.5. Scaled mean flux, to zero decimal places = 291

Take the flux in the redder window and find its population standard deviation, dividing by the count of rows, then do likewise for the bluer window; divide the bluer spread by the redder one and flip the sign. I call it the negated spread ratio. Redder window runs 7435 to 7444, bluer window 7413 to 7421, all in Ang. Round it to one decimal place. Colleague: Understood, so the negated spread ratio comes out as -1.1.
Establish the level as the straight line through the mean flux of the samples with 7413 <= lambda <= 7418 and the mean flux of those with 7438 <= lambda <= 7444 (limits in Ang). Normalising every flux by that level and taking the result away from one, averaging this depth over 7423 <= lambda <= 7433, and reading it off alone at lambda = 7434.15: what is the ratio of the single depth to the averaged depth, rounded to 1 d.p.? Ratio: 1.2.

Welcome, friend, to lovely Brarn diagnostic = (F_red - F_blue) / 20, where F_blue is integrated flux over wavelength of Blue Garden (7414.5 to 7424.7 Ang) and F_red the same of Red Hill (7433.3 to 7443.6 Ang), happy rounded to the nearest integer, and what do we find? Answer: 5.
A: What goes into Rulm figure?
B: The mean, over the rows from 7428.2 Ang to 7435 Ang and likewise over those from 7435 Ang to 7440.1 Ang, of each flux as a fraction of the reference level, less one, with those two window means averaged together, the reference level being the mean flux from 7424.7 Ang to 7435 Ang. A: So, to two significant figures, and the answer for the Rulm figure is 0.057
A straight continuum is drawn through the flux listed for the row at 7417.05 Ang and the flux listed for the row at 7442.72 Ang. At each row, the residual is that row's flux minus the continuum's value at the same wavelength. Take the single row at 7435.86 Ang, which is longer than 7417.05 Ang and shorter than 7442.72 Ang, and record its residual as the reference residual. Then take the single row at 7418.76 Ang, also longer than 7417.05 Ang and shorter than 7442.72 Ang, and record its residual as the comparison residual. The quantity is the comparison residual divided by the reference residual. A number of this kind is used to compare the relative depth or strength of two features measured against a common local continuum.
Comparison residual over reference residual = 0.4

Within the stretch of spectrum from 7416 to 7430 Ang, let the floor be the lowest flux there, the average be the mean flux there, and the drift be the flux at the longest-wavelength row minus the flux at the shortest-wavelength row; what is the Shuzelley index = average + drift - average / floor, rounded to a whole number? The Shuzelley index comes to 174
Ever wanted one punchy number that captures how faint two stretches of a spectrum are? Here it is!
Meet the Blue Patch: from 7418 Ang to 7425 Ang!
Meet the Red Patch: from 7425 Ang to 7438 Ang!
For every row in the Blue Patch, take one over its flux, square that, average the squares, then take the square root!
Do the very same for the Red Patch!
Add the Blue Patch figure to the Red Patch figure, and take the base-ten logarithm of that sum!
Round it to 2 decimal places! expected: -2.01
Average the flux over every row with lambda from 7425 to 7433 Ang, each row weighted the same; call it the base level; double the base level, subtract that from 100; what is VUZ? -301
